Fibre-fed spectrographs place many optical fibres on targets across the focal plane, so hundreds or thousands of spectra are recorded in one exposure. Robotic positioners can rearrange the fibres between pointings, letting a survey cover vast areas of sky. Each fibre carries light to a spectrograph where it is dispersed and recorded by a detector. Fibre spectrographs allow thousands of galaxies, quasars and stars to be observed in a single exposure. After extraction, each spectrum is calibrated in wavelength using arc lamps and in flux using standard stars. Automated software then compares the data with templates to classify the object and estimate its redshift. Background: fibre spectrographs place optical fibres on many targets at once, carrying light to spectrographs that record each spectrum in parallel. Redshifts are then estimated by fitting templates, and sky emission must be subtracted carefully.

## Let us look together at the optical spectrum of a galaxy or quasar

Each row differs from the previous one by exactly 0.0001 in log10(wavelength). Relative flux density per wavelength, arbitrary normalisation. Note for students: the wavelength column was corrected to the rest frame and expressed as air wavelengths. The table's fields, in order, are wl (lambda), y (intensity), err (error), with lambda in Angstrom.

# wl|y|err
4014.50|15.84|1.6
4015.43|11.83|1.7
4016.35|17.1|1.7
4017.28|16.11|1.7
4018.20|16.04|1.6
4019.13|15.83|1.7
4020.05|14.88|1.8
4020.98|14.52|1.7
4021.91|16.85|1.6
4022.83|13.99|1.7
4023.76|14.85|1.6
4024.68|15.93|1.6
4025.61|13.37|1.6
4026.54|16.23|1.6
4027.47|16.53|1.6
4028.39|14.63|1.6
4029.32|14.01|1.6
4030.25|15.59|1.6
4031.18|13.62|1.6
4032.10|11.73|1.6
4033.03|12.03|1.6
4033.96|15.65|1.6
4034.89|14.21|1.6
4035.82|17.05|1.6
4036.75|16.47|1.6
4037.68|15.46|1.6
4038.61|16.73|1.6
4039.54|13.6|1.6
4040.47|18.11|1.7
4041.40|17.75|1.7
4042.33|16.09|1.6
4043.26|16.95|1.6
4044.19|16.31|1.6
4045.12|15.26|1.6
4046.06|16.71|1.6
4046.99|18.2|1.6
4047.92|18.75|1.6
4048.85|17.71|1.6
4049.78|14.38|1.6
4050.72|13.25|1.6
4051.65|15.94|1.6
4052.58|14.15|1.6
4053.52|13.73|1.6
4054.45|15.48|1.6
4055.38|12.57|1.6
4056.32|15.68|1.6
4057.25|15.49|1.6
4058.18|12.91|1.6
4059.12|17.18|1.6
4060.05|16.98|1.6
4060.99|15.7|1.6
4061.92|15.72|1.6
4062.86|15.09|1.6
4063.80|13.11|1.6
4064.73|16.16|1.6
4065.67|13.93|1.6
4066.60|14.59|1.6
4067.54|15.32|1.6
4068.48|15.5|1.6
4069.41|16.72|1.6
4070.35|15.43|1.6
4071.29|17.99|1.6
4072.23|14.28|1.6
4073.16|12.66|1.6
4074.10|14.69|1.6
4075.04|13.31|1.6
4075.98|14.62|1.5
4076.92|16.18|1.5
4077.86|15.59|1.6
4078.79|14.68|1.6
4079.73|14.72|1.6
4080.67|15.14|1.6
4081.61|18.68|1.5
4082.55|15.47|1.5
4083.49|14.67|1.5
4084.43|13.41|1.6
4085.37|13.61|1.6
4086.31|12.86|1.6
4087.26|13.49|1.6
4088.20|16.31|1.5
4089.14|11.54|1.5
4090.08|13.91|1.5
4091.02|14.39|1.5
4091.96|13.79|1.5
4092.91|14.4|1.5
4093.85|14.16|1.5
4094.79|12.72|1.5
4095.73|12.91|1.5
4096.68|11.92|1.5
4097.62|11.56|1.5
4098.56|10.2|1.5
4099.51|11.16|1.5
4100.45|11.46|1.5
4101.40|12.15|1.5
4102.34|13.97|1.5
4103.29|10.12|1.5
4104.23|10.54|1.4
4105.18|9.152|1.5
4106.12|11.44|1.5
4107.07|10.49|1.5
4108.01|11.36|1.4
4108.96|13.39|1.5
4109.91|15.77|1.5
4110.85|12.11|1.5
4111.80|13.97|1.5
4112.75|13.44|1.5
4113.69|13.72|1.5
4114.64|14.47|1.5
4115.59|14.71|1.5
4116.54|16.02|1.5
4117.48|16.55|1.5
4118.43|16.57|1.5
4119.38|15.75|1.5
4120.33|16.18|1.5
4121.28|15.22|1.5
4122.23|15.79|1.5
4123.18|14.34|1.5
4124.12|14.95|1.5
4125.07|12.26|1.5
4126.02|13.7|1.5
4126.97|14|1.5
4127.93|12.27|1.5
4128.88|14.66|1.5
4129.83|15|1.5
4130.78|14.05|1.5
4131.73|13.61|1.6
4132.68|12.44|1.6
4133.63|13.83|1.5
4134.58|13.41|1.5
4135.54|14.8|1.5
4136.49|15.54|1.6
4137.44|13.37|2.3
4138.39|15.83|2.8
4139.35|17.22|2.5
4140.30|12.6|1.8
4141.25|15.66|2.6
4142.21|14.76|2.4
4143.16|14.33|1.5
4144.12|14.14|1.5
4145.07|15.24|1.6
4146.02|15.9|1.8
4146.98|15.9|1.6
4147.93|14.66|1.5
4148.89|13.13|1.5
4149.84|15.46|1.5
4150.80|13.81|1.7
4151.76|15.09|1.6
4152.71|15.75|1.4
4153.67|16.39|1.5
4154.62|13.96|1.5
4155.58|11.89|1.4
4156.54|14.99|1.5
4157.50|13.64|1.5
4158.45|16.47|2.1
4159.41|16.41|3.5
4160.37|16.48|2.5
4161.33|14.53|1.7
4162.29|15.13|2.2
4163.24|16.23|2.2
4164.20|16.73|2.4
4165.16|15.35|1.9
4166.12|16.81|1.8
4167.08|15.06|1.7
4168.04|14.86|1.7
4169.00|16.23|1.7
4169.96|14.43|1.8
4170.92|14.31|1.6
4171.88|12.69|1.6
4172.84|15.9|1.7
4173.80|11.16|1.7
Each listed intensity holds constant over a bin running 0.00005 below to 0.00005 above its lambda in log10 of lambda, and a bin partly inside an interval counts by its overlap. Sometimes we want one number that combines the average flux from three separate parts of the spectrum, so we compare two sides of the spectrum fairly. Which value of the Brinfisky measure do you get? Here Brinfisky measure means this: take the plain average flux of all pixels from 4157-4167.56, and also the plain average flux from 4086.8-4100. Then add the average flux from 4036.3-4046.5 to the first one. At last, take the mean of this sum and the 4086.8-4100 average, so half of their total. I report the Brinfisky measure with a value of 22.5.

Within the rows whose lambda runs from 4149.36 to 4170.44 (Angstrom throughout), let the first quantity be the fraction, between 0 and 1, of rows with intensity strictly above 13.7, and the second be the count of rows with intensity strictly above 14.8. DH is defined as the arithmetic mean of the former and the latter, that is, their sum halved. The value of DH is 8.5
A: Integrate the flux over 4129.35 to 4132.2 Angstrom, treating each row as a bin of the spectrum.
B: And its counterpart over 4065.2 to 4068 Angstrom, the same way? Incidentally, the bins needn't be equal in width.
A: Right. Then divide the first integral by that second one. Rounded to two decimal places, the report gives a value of 0.99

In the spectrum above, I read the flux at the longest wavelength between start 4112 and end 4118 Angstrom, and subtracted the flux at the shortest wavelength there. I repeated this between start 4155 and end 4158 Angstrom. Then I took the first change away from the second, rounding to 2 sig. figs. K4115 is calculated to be -1.4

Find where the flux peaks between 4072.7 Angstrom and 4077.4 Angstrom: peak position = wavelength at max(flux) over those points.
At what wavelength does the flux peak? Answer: 4076.92 Angstrom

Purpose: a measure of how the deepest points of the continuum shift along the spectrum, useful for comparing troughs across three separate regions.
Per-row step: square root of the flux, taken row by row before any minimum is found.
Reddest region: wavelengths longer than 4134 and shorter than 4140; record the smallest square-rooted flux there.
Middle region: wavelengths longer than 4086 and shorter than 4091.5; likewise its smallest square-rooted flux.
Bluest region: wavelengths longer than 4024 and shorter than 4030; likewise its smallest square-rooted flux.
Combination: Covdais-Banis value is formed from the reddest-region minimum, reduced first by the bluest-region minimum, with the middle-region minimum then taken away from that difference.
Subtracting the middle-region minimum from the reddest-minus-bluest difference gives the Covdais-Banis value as -3.40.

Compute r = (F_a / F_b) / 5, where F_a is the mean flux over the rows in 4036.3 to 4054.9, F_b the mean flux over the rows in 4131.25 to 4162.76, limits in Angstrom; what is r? 0.22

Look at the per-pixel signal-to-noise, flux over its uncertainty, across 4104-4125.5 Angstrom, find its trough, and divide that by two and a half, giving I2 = 2.44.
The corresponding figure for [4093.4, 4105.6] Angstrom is 2.44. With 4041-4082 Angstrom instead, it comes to 3.14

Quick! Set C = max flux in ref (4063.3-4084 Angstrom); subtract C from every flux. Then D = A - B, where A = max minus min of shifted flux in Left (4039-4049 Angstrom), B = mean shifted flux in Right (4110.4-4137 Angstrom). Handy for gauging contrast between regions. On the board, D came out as 9.4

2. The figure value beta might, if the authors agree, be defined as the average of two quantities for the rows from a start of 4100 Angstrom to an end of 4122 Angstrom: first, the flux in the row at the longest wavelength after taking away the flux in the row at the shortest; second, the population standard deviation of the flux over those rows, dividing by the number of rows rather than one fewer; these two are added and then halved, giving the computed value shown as 3.0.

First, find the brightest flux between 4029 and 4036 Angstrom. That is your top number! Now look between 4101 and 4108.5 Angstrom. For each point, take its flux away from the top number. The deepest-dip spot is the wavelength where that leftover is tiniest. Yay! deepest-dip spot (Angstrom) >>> 4102.34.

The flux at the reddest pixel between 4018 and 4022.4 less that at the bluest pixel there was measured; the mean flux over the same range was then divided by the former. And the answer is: 19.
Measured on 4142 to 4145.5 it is 30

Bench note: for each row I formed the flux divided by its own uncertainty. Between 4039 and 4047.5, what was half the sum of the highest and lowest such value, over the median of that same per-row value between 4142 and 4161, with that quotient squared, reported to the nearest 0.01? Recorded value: 1.13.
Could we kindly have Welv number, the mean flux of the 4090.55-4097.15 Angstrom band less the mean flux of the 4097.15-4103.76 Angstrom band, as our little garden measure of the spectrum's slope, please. 2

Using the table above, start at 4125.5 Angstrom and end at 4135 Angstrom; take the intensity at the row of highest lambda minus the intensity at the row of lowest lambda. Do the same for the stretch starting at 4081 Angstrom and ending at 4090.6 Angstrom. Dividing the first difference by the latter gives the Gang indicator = 0.1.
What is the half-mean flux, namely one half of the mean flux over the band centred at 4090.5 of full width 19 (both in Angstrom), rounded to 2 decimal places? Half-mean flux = 6.78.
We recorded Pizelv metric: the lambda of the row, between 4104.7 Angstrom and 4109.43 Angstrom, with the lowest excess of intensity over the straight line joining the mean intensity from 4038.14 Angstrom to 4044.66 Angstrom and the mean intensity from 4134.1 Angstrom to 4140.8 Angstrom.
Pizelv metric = 4105.18 Angstrom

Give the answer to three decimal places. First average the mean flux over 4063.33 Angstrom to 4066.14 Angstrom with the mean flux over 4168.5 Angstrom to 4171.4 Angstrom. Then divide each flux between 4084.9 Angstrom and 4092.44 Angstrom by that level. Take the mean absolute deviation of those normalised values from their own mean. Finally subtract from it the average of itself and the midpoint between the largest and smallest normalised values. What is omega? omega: -0.444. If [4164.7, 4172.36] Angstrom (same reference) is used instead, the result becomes -0.471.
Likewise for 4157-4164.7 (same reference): -0.484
